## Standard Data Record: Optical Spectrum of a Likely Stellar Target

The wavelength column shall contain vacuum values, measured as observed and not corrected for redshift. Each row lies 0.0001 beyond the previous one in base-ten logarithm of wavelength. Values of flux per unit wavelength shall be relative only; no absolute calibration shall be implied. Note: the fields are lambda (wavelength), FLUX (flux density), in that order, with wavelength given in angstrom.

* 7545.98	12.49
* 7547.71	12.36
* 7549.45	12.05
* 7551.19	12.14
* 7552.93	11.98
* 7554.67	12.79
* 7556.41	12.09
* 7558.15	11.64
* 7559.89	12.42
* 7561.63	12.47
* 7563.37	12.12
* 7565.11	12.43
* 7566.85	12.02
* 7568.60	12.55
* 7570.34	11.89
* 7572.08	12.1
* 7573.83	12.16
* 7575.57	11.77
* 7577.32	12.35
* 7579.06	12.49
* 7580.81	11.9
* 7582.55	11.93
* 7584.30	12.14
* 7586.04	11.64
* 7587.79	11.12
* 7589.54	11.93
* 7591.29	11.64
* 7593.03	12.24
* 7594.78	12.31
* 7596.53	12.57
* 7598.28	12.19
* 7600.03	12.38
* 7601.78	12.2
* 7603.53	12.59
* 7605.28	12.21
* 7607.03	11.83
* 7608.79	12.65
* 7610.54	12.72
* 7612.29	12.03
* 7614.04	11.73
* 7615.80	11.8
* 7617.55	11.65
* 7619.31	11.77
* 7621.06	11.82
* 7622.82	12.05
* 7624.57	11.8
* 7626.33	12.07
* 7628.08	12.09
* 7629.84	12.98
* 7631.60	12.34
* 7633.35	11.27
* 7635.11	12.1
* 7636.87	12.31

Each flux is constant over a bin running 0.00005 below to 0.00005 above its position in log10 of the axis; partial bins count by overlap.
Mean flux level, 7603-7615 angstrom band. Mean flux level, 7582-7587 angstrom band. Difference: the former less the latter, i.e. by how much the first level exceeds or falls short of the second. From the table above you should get 0.3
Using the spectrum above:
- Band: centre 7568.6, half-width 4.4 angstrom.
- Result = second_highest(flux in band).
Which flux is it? 12.43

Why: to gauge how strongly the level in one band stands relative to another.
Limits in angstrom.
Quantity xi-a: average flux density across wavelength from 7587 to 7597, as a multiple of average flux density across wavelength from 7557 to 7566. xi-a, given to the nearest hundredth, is 0.98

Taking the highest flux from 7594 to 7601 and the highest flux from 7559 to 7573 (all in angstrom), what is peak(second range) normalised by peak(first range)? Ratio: 1.00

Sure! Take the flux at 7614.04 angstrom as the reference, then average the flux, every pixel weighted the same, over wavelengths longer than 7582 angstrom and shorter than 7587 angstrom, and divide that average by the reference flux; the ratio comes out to 1.01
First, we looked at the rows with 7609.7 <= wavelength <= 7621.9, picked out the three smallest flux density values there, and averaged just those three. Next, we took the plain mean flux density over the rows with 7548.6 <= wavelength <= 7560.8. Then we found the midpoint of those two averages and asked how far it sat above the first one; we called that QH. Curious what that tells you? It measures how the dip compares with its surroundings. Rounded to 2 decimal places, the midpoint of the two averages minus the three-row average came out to 0.22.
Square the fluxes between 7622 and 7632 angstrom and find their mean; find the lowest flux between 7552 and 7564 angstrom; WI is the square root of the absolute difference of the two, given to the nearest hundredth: 11.74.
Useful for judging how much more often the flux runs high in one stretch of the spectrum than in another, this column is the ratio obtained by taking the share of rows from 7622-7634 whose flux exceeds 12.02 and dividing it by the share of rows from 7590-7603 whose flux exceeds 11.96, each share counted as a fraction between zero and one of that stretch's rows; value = 0.83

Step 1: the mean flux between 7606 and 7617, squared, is 147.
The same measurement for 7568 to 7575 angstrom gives 148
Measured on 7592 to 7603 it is 152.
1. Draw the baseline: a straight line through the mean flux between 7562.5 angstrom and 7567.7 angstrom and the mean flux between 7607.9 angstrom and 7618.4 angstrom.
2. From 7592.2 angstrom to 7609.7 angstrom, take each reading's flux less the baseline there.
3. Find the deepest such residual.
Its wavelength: 7607.03 angstrom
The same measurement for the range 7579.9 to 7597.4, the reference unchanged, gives 7587.79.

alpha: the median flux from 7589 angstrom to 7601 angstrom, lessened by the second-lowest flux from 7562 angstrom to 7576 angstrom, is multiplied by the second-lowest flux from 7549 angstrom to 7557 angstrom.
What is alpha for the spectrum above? 4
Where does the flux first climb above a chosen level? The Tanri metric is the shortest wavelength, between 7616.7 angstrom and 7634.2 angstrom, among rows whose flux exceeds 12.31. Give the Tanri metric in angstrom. 7629.84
